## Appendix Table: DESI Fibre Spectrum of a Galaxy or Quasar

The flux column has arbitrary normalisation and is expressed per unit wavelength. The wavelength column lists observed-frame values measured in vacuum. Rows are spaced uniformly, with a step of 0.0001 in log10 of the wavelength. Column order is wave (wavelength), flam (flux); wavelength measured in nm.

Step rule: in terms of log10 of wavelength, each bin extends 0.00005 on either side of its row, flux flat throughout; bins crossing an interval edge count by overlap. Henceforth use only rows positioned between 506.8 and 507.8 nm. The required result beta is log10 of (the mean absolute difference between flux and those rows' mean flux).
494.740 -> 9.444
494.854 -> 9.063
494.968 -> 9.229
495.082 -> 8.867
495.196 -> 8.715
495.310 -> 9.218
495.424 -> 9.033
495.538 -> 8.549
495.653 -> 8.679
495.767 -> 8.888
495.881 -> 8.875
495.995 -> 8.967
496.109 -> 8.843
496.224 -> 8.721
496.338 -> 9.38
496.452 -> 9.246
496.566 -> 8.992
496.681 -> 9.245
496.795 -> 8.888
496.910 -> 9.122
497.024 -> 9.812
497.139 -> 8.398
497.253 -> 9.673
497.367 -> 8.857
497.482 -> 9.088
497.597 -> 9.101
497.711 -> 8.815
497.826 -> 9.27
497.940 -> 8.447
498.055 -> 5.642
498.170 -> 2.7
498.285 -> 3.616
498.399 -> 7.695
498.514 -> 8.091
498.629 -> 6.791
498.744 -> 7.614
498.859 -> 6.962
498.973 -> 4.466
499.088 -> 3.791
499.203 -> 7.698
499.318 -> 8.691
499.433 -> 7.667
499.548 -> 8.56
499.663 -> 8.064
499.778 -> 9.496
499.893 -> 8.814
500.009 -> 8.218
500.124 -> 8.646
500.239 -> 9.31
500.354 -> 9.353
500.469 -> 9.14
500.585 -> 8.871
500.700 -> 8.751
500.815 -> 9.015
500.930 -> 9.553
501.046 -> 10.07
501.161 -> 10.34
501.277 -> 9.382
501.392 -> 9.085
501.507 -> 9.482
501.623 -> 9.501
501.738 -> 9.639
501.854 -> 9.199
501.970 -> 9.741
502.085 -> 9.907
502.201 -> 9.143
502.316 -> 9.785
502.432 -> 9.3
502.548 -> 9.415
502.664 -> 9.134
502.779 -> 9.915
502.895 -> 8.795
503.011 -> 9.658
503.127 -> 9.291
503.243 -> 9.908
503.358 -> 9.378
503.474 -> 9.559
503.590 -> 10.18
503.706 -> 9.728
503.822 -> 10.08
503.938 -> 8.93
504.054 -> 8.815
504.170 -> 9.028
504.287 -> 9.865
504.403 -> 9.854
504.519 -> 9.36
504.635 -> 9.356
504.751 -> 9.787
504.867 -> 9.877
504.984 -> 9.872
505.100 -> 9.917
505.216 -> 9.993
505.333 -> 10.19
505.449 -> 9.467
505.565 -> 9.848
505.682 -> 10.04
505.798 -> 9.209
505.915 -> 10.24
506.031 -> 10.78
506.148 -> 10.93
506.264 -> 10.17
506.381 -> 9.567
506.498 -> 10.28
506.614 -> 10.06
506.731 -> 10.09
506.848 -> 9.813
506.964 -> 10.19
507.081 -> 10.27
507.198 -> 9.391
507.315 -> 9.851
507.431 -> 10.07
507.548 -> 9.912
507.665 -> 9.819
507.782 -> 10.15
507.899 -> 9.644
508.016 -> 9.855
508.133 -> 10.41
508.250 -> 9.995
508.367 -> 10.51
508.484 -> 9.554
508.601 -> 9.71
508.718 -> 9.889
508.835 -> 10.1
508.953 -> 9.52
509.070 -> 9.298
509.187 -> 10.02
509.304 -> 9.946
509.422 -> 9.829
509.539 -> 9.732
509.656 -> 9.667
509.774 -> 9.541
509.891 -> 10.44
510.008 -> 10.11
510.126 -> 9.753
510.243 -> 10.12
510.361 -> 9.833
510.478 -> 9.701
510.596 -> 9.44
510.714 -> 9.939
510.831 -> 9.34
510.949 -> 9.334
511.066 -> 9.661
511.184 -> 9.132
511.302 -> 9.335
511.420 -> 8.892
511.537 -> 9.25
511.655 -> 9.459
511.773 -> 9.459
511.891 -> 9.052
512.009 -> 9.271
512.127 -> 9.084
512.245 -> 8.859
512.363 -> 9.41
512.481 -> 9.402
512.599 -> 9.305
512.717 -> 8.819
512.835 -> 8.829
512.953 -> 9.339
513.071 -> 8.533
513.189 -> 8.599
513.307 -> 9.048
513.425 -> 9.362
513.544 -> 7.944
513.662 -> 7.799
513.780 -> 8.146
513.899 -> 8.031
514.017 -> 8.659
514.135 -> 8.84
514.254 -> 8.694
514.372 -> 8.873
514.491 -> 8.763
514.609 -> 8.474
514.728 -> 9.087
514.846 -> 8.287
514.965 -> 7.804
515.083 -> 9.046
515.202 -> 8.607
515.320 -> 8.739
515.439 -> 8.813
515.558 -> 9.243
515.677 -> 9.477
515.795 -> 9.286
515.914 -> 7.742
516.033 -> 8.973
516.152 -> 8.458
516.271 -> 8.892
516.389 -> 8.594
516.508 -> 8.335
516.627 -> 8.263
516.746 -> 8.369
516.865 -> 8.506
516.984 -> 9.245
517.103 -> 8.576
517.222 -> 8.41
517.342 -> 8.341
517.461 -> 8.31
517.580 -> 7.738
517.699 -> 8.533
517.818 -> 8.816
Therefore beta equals -0.69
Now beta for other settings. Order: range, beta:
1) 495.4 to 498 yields -0.58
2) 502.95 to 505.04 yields -0.48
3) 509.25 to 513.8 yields -0.37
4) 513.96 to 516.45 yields -0.51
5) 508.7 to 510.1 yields -0.61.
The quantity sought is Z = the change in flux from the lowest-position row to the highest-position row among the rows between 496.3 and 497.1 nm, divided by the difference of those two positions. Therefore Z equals 0.6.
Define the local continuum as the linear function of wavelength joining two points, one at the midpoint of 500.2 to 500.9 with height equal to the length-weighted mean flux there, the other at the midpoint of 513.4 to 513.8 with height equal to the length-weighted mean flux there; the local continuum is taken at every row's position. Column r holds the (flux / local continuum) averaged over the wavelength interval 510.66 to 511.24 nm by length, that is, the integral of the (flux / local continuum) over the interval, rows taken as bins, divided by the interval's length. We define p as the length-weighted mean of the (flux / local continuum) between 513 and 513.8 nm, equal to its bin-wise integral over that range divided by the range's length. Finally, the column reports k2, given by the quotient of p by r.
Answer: 0.92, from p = 1.03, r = 1.13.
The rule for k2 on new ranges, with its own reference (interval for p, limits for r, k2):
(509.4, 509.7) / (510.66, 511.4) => 1.02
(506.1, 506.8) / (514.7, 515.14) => 1.12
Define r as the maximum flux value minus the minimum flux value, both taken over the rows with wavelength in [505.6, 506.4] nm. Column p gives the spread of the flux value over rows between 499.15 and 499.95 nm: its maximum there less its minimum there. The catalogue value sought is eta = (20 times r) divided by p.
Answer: 18.8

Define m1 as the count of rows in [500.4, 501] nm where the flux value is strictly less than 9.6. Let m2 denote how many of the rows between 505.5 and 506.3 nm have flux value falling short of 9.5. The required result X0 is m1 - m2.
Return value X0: 4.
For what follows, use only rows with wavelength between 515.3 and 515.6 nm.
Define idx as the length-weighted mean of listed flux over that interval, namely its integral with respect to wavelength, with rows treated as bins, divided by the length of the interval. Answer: 8.92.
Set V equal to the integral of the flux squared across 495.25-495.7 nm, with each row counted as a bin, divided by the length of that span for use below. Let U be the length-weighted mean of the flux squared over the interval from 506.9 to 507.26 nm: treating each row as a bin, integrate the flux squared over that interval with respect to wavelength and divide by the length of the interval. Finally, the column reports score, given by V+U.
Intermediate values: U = 99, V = 79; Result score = 178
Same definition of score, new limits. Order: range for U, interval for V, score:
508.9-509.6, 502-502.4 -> 187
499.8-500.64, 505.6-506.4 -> 183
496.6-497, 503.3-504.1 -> 175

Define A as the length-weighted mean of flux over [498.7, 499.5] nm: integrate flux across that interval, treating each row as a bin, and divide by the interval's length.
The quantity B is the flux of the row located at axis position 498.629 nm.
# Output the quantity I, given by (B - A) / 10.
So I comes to 0.01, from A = 6.7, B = 6.791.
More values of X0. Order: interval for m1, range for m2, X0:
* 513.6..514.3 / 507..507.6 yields 5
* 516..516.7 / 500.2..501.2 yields 0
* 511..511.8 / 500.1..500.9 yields -1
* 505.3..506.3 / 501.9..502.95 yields -3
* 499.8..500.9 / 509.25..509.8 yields 9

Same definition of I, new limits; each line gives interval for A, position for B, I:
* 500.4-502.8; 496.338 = -0.01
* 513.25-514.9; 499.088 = -0.48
